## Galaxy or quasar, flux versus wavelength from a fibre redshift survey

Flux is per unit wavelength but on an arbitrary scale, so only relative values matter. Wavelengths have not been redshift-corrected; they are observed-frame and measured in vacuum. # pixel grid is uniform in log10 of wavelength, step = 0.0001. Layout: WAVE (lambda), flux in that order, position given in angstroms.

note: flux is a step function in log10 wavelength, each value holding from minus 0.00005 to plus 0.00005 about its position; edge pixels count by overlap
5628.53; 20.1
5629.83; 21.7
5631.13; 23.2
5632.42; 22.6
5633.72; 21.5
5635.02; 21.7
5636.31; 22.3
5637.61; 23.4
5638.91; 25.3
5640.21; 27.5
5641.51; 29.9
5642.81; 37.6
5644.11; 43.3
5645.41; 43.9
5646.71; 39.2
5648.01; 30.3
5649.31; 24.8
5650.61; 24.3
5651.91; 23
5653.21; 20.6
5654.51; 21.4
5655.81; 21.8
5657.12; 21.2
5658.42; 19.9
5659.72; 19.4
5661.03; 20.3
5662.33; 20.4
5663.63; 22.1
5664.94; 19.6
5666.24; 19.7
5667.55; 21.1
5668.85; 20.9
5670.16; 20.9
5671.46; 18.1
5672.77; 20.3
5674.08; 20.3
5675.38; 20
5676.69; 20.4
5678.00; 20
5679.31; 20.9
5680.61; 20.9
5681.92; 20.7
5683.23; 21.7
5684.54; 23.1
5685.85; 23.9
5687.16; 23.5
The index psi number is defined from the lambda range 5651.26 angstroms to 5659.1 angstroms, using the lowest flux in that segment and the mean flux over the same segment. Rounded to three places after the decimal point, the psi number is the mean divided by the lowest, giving 1.071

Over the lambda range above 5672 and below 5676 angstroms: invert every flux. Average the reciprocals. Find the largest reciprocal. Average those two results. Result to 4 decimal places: 0.0498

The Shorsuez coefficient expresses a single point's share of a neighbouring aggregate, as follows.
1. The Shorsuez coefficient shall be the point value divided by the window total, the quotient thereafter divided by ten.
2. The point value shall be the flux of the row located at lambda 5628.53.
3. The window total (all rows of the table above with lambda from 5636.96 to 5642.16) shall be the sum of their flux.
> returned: 0.019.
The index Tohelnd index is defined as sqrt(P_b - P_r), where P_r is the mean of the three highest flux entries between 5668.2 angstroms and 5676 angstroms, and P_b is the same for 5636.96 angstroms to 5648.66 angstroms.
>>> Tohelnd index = 4.6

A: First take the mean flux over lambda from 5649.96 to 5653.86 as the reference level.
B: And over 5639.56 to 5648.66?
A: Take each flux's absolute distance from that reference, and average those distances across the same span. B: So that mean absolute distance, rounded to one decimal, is 13.3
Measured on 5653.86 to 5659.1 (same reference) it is 1.6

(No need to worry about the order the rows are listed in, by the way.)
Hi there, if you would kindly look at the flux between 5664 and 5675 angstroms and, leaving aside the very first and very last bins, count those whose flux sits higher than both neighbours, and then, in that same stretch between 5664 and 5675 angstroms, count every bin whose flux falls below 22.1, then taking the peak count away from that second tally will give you 7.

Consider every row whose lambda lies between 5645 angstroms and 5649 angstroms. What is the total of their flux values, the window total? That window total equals 113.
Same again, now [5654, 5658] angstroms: 64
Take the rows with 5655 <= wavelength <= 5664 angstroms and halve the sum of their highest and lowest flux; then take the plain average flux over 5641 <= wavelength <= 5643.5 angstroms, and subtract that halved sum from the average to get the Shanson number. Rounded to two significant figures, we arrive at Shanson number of 13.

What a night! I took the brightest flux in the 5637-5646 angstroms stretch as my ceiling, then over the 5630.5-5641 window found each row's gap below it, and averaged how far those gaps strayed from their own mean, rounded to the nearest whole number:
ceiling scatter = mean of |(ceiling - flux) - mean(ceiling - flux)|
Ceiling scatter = 1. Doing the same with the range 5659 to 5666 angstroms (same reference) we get 1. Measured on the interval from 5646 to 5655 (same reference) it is 5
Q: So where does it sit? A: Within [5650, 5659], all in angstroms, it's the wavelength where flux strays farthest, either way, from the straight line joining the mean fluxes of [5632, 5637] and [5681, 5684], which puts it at 5650.61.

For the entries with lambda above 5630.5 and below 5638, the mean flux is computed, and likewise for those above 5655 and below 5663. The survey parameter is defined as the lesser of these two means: 20.5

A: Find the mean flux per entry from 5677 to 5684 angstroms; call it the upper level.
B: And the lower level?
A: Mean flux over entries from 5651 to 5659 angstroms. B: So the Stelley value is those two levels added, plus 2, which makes 44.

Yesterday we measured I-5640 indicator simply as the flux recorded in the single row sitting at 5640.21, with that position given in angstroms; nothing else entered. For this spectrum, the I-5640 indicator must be 27.5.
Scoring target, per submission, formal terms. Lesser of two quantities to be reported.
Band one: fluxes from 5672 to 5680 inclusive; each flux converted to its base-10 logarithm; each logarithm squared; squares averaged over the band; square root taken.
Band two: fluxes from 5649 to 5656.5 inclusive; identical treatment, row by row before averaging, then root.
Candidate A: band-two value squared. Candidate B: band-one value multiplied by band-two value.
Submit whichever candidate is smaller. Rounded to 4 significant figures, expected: 1.771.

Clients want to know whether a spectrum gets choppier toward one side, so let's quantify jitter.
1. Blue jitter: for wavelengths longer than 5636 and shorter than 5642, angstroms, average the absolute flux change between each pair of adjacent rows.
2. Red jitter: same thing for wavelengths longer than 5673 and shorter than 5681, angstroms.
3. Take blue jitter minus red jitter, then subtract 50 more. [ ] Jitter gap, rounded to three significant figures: -48.5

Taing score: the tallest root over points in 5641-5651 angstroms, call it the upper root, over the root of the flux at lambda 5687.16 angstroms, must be 1.37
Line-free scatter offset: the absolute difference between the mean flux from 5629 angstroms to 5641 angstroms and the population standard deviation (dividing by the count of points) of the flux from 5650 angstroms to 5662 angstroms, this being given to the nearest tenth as 21.8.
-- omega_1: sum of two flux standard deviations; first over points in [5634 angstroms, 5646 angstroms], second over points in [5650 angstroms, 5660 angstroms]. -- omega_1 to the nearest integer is 10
